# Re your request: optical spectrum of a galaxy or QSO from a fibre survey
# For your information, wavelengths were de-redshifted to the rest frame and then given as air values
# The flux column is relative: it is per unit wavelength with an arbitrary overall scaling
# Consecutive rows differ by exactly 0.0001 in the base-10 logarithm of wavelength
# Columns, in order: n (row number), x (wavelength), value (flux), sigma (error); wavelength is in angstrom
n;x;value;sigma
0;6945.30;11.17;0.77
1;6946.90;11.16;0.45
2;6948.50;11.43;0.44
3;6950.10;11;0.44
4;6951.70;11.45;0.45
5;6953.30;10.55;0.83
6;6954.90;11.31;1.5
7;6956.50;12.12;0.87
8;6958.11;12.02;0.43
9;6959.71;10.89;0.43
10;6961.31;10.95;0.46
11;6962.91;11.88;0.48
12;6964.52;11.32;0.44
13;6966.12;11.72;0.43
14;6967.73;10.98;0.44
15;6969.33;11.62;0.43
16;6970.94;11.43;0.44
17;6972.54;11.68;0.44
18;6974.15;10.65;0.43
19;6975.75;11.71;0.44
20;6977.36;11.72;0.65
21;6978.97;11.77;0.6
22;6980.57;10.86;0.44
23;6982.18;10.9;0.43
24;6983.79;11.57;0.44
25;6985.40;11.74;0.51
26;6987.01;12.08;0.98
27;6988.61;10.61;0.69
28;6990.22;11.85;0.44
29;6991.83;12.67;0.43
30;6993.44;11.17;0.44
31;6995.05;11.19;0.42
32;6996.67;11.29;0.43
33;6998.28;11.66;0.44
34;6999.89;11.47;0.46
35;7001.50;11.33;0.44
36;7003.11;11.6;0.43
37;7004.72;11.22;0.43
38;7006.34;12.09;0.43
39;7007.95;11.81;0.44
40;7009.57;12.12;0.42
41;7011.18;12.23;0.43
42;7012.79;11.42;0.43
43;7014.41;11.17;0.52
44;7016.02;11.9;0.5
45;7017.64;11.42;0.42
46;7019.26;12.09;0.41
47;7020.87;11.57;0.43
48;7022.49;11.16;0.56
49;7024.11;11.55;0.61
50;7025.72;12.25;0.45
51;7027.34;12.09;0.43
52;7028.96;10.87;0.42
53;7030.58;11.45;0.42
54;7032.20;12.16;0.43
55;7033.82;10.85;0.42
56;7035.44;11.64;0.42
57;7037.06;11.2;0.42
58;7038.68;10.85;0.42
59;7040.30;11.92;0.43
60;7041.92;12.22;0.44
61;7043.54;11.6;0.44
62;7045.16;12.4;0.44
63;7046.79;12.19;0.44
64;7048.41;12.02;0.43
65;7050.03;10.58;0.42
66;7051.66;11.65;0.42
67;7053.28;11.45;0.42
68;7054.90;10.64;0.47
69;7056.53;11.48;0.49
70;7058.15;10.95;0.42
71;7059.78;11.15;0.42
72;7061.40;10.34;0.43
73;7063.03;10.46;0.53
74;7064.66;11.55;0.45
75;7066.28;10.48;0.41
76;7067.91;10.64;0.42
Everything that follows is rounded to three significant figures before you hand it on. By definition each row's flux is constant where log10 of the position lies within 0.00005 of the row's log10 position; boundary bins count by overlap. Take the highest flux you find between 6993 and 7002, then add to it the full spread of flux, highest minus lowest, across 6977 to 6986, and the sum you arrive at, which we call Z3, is 12.6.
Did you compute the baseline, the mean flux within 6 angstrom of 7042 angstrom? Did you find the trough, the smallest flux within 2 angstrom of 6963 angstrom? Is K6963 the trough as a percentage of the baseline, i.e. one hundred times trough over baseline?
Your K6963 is 93.0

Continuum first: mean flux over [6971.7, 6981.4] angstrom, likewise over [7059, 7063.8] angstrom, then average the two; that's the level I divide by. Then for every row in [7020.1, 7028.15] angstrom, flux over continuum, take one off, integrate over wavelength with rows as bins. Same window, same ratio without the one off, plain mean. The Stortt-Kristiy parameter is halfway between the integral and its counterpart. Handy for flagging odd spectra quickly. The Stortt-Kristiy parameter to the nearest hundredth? 0.79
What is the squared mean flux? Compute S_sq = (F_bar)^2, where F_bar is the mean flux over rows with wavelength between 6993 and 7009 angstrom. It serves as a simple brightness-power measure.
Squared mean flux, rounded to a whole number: 132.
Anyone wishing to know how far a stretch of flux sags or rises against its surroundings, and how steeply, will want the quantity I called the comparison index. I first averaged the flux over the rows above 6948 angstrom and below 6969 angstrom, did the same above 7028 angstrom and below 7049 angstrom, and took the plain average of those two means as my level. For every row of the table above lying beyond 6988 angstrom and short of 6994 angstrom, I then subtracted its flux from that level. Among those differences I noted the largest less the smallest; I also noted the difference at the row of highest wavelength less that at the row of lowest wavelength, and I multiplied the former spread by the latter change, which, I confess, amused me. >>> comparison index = -1.2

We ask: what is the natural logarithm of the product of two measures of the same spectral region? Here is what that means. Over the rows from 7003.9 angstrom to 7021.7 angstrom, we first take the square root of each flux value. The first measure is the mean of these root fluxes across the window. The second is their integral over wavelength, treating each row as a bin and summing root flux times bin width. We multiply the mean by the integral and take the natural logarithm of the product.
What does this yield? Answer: 5.34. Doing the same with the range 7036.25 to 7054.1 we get 5.34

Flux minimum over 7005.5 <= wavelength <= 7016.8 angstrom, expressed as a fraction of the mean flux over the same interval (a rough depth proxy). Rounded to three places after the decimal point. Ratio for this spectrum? 0.945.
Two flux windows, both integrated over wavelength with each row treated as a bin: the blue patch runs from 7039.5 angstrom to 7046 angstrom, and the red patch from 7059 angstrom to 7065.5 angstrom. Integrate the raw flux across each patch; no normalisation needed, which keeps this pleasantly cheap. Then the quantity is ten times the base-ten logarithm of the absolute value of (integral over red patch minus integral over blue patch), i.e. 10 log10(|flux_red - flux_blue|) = 9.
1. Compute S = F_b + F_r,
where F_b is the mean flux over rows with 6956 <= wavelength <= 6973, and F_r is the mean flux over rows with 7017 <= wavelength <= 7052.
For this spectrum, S 23.1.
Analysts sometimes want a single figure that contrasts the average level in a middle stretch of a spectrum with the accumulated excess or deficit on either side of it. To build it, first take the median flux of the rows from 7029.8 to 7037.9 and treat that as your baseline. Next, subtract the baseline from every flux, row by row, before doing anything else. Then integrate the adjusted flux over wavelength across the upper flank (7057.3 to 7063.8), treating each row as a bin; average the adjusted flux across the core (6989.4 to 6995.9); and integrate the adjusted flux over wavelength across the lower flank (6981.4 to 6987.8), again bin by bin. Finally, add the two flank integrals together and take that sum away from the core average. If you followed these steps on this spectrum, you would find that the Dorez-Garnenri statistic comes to 4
